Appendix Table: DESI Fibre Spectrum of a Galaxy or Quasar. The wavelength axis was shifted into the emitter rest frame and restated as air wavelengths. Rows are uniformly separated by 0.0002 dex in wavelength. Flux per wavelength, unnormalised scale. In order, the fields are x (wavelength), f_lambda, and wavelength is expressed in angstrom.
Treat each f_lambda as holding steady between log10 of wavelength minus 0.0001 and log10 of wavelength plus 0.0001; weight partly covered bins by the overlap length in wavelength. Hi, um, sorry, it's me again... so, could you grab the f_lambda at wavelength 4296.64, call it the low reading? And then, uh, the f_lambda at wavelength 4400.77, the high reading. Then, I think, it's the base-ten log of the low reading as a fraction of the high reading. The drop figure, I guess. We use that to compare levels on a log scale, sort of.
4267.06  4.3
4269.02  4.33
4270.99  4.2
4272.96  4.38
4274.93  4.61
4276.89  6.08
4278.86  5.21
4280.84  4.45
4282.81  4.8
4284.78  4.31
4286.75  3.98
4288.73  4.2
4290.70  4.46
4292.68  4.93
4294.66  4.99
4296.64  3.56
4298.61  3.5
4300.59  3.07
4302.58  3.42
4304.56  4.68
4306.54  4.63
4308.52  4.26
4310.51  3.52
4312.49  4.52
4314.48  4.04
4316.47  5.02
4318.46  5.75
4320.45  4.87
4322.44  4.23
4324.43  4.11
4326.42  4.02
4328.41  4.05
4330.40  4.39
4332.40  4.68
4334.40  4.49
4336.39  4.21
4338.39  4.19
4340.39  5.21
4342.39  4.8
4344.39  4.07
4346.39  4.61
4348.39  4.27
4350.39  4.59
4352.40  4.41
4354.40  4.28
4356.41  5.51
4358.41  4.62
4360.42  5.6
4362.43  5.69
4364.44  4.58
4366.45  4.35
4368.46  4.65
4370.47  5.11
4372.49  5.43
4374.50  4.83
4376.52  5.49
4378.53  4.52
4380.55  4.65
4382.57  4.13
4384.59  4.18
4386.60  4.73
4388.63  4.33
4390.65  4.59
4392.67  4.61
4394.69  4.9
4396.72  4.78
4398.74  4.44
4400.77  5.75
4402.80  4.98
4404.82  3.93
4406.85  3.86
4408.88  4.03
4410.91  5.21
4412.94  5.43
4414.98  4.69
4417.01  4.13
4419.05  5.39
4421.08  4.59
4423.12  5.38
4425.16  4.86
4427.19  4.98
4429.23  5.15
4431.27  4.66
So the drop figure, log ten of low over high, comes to -0.21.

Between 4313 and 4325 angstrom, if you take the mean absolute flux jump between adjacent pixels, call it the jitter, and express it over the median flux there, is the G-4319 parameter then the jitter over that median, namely 0.147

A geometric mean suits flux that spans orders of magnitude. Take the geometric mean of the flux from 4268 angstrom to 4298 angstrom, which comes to 4.53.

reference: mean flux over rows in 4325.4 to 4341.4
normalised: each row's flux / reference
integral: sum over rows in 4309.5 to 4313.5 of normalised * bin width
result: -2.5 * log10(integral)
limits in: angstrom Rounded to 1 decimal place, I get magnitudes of -1.4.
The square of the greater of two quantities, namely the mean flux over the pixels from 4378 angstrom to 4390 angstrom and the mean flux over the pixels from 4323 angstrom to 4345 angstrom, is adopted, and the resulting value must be 19.6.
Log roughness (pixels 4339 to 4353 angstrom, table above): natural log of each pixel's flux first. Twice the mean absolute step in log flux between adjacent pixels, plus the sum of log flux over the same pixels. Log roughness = 10.8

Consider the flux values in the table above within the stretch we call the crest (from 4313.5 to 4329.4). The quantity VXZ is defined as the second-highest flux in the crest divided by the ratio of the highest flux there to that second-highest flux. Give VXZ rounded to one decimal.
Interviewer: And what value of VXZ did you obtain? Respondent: 4.4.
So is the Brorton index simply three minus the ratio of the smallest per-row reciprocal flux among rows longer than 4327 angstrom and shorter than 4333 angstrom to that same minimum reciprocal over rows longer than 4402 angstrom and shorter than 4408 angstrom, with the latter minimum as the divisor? 1.94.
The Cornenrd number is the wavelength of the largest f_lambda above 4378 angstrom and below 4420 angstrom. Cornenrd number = 4400.77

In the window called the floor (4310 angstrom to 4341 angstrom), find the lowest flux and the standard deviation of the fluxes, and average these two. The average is 2.03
